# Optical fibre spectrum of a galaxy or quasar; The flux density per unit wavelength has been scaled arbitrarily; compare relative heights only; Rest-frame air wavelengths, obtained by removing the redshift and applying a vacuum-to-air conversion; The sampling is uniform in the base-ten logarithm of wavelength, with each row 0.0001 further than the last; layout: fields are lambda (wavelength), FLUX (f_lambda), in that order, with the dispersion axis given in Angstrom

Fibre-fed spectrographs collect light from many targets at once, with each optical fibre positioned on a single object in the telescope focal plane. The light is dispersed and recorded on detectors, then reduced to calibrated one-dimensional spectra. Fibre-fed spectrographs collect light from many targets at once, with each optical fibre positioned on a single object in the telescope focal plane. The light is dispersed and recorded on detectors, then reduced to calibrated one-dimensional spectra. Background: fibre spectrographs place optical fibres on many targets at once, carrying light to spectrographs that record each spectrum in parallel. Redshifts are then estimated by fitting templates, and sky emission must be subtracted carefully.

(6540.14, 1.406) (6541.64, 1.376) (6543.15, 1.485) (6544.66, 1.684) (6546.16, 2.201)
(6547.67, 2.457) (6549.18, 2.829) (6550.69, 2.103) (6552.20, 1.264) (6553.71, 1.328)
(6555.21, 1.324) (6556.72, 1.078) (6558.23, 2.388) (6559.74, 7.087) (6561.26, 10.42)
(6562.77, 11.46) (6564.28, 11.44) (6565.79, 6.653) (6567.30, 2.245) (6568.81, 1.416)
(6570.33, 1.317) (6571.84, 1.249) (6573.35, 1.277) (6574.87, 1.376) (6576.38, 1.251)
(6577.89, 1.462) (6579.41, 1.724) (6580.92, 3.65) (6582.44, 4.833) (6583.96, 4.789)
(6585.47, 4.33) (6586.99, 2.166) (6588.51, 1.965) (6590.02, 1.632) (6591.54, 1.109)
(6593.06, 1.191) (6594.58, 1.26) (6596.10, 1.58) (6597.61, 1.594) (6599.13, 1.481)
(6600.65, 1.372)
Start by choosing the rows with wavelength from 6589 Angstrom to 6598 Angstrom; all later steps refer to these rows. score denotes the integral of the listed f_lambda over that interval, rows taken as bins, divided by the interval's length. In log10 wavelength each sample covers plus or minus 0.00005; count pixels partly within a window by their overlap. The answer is 1.4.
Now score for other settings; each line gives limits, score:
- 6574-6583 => 2.3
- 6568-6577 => 1.3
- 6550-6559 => 1.6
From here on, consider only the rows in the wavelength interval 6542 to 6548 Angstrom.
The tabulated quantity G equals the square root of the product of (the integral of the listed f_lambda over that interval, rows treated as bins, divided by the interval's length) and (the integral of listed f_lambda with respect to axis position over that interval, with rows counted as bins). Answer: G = 4.6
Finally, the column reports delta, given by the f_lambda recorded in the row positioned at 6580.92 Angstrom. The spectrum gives 3.65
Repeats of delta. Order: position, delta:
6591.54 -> 1.109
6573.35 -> 1.277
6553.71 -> 1.328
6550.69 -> 2.103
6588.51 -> 1.965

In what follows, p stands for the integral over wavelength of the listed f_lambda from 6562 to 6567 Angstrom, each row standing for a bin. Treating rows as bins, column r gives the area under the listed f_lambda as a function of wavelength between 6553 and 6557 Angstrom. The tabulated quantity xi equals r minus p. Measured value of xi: -41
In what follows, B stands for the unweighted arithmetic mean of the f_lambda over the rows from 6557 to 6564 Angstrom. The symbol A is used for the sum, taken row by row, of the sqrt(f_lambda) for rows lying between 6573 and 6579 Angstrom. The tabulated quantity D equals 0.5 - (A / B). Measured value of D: -0.1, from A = 4.6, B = 7.8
